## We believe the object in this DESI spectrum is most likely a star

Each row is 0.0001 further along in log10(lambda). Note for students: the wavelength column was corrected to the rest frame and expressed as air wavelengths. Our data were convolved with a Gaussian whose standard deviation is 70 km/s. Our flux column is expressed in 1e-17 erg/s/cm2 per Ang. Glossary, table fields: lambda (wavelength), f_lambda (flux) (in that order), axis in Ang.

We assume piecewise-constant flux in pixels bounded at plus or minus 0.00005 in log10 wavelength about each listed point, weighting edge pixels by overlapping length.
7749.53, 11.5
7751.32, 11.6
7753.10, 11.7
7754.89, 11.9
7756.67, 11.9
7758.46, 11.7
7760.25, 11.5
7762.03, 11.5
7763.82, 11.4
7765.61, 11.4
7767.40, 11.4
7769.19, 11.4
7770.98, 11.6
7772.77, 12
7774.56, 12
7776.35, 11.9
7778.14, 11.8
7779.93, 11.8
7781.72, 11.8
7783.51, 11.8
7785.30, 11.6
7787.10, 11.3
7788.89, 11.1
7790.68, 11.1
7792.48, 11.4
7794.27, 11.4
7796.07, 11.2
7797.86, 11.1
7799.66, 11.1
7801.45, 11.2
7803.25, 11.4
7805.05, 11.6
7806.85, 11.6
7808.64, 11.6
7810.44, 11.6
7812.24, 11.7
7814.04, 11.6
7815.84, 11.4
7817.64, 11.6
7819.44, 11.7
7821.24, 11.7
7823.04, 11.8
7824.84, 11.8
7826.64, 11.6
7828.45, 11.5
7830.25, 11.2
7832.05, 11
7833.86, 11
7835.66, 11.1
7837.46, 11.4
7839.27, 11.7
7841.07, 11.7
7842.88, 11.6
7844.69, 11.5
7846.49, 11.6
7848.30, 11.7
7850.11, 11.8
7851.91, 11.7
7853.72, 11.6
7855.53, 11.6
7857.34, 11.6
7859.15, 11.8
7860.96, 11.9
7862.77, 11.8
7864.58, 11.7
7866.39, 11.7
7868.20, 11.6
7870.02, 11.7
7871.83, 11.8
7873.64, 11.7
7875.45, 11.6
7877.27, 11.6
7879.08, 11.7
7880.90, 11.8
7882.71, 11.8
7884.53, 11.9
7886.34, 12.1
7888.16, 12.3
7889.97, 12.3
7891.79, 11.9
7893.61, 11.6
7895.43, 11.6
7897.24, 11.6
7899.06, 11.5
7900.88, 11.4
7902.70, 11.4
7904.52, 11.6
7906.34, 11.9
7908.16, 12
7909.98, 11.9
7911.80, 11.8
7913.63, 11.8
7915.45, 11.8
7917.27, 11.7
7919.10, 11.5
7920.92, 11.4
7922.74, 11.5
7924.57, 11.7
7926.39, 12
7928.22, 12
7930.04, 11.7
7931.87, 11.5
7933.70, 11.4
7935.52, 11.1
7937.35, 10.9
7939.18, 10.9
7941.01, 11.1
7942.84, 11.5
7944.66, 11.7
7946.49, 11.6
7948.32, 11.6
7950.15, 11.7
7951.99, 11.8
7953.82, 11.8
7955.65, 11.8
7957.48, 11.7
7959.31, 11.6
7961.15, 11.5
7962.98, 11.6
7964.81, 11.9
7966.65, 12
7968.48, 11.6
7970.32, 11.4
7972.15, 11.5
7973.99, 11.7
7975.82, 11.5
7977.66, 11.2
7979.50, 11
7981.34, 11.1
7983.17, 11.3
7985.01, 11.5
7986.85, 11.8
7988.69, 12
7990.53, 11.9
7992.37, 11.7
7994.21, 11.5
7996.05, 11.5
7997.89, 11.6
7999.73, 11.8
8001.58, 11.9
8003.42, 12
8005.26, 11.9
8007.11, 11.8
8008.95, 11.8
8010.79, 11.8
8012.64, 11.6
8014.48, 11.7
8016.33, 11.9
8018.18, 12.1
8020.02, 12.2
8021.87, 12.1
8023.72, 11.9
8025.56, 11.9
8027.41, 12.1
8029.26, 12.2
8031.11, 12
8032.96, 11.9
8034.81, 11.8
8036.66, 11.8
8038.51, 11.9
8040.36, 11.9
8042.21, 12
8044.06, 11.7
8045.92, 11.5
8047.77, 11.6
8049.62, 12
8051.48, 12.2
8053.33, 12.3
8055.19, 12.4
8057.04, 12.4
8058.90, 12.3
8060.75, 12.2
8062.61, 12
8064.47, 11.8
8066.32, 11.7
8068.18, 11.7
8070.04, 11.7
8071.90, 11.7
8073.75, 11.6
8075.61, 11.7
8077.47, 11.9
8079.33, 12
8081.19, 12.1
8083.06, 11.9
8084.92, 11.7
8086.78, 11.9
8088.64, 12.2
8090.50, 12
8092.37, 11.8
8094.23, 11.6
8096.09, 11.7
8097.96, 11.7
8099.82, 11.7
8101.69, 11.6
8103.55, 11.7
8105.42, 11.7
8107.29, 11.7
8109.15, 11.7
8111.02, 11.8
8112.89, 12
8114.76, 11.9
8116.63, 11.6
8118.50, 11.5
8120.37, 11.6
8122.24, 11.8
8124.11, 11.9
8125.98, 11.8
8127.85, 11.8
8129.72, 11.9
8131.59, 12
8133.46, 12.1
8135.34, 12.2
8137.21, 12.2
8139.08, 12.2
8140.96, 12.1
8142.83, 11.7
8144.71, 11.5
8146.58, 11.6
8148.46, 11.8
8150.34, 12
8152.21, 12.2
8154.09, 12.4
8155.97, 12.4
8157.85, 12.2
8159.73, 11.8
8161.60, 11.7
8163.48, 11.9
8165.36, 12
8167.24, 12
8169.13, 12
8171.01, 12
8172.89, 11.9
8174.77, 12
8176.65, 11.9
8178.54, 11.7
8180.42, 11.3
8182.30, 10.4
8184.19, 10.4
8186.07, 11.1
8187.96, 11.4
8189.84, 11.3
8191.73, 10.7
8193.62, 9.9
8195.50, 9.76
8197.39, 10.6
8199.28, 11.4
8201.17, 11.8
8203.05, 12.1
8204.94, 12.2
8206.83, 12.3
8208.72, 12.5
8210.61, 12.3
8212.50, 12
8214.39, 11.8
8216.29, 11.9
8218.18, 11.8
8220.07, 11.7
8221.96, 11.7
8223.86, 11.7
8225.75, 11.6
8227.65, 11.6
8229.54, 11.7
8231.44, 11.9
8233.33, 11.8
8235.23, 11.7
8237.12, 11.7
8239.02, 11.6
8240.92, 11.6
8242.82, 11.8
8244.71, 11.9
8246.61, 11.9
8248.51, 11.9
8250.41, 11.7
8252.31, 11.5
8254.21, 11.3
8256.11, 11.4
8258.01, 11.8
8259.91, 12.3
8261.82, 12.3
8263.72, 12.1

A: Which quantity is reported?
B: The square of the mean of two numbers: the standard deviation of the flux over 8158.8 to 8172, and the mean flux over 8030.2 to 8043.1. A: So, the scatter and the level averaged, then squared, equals 36.1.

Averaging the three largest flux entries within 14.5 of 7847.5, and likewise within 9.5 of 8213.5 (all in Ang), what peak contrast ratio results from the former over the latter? 0.96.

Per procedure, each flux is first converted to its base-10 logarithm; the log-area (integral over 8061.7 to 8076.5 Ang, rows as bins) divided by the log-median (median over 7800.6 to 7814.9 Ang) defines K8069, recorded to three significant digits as 14.9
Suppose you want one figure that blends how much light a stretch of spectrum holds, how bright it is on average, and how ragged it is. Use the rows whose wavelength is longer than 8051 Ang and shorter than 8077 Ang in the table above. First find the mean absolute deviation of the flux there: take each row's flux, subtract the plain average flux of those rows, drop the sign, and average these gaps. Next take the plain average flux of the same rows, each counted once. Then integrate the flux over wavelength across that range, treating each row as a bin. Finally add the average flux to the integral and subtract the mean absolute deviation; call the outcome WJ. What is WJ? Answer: 323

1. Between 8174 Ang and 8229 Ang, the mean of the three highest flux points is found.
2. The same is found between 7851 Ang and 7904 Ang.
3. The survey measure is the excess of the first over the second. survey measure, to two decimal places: 0.13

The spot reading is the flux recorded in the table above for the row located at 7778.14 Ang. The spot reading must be 11.8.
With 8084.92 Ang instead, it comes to 11.7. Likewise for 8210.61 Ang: 12.3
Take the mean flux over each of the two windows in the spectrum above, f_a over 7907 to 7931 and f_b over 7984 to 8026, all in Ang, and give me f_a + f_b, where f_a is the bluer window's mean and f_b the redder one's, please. 23.6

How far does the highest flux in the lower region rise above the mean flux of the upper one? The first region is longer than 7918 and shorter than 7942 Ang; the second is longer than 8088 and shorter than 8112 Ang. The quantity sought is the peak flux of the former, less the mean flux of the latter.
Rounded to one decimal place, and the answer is 0.2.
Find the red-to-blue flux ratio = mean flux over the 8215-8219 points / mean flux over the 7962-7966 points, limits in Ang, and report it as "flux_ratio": 1.01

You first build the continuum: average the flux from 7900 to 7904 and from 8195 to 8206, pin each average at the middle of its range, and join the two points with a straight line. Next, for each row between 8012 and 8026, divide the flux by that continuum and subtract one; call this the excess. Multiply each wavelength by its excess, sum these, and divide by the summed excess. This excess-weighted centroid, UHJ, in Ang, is 8019.9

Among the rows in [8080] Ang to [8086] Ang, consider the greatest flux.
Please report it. 12.1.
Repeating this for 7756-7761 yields 11.9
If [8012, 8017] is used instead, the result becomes 11.9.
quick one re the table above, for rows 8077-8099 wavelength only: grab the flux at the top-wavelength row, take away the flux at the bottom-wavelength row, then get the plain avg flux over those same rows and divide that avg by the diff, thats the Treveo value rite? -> -59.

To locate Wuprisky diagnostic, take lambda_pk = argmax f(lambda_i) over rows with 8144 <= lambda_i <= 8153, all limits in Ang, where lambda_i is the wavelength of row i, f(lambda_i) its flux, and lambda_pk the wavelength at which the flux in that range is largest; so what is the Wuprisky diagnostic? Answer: 8152.21 Ang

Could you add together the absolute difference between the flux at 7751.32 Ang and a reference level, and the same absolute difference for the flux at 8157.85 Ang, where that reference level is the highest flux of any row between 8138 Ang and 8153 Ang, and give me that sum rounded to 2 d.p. 0.60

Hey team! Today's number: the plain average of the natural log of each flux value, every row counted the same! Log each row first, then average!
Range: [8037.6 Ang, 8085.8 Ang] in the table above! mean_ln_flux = 2.48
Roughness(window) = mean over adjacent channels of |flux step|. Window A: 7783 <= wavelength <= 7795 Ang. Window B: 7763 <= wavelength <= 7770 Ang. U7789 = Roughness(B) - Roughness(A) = -0.17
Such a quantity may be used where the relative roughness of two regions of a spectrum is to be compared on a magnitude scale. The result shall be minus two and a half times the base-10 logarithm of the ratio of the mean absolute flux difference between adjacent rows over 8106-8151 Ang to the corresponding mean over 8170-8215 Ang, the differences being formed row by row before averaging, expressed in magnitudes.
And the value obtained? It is 1.1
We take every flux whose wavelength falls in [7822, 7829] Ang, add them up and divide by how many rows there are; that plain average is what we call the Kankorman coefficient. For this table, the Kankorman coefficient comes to 11.7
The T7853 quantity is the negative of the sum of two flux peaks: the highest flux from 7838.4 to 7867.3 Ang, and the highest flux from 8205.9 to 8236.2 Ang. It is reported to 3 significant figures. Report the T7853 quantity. -24.4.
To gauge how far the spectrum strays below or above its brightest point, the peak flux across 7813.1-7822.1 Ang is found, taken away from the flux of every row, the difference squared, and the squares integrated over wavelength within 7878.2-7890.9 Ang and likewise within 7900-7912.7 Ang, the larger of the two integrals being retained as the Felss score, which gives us 1.71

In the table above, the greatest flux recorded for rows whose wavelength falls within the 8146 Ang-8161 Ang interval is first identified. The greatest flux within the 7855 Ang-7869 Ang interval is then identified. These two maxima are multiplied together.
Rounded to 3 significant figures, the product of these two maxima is 148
